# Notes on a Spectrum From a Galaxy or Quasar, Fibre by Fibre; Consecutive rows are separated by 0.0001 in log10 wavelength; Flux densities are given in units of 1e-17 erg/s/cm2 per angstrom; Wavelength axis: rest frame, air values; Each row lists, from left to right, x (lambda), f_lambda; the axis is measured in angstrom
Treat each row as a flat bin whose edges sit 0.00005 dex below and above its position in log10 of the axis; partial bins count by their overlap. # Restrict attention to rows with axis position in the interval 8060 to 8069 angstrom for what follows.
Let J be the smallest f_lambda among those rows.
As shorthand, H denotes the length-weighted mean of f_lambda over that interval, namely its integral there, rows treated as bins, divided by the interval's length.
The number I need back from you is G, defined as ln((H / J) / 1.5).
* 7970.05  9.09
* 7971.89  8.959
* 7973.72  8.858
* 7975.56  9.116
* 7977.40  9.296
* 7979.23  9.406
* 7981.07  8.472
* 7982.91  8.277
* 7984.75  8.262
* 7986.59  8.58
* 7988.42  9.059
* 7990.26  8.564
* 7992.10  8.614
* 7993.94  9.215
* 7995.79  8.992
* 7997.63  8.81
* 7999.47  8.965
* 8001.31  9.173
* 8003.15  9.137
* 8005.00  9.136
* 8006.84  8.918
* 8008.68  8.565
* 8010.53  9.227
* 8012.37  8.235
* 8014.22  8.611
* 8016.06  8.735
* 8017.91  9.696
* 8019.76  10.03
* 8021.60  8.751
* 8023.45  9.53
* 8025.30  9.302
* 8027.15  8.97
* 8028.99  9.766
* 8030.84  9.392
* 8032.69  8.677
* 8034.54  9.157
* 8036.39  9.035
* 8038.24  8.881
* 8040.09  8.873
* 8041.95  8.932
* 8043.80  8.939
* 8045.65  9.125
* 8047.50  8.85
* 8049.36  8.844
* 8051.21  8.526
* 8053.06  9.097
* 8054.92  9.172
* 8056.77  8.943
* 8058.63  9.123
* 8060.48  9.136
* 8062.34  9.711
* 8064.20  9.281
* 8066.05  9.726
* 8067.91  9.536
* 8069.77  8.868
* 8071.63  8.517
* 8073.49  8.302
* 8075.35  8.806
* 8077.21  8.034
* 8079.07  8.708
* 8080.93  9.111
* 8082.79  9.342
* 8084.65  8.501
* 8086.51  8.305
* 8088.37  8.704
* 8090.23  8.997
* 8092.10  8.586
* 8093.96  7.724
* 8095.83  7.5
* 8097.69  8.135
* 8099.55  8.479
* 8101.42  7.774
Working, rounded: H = 9.5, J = 9.136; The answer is -0.369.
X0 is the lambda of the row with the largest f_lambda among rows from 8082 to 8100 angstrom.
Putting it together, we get 8082.79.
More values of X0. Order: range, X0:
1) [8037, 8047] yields 8045.65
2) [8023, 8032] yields 8028.99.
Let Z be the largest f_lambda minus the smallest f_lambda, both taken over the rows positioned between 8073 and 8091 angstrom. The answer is 1.31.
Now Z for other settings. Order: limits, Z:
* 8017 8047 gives 1.35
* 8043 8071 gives 1.20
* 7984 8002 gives 0.95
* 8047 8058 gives 0.65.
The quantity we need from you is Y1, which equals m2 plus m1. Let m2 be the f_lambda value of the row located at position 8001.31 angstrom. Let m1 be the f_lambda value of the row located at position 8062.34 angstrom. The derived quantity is 18.9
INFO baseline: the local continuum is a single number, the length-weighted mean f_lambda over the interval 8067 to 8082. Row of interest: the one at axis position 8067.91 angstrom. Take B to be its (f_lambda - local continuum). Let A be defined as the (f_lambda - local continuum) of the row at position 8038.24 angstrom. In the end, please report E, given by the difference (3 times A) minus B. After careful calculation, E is -0.4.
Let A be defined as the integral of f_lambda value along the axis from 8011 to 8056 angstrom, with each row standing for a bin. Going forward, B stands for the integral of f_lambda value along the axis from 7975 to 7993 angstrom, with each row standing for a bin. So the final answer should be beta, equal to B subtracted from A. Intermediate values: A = 407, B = 158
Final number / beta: 250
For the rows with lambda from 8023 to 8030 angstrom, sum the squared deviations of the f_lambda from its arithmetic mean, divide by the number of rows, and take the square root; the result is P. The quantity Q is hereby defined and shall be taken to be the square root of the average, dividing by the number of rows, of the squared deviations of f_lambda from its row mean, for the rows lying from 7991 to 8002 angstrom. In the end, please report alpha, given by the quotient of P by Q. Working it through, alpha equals 1.43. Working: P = 0.29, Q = 0.206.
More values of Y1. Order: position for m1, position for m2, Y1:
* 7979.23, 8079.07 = 18.1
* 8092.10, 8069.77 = 17.5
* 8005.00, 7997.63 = 17.9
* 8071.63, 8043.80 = 17.5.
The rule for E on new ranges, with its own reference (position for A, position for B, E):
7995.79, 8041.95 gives 0.6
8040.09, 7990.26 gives 0.6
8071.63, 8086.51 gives -0.2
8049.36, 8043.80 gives 0.1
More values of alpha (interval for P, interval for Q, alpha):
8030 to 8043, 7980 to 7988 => 1.59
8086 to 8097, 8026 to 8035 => 1.44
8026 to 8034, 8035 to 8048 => 4.50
